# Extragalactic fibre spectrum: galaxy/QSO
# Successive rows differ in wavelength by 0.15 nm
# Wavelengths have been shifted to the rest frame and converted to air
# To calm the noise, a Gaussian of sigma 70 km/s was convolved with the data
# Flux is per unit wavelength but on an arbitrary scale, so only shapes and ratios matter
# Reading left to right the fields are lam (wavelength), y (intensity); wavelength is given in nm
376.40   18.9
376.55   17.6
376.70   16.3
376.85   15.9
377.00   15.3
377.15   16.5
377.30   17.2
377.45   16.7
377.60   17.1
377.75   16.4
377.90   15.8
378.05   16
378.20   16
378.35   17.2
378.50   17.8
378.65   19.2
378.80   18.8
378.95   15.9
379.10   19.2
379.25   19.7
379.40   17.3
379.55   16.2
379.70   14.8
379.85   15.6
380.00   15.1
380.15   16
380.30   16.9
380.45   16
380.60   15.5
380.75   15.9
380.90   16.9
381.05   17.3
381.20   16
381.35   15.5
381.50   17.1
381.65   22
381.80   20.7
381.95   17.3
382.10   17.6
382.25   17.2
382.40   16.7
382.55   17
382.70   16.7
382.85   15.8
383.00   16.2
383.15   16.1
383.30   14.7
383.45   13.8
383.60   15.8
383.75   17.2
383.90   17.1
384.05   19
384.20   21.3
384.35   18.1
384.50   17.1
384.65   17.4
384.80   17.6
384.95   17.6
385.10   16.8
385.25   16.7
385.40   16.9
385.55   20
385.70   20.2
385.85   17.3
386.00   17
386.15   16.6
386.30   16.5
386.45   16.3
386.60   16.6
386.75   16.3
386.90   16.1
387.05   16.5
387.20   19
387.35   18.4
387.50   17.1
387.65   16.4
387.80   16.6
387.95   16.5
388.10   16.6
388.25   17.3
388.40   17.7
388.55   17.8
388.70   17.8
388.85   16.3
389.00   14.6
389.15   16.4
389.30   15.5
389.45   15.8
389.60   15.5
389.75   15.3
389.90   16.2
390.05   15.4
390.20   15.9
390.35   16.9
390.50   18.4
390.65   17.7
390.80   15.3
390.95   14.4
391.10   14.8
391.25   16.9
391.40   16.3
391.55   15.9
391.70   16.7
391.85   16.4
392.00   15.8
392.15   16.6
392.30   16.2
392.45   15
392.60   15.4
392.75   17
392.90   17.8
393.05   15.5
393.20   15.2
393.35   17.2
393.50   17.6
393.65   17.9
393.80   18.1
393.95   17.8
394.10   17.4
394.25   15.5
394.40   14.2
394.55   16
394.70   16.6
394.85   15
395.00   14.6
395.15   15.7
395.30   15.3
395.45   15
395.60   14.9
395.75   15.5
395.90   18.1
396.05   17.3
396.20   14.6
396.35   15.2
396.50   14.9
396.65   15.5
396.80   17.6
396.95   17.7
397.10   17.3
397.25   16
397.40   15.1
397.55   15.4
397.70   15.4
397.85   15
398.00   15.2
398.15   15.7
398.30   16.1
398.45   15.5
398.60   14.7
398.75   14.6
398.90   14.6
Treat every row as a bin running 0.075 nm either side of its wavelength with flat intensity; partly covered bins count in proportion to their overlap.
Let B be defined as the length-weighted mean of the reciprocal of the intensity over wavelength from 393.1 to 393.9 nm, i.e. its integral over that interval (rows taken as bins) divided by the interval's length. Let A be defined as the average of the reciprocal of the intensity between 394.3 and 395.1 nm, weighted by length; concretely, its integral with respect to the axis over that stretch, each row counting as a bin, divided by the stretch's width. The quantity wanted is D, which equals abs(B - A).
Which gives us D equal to 0.007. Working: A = 0.0656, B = 0.0585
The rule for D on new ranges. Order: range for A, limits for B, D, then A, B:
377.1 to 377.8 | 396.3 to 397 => 0.003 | 0.0595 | 0.0622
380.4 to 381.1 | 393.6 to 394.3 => 0.004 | 0.0615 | 0.0577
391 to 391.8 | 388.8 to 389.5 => 0.001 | 0.0624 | 0.0638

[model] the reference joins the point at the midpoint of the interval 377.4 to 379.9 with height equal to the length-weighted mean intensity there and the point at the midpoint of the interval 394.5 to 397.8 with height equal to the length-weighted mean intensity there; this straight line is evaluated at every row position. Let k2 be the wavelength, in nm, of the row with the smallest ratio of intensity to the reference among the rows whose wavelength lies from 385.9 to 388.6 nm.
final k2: 386.90 nm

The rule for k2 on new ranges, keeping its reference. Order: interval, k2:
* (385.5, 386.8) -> 386.45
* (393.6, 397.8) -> 394.40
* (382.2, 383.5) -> 383.45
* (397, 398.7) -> 398.60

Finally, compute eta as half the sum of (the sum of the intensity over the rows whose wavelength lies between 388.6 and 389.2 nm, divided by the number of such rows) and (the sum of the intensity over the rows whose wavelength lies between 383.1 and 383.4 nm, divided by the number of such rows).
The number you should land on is 15.8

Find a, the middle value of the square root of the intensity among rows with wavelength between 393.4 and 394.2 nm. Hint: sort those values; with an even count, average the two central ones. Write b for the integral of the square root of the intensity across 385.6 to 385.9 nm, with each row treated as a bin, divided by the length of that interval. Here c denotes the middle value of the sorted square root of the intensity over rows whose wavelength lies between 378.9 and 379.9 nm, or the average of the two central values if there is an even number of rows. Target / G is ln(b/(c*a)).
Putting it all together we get -1.36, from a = 4.22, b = 4.4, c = 4.02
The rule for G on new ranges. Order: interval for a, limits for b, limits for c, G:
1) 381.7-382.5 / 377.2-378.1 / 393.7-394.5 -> -1.45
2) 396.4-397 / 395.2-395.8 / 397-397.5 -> -1.43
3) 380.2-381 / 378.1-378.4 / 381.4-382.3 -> -1.41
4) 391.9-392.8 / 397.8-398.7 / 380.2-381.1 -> -1.42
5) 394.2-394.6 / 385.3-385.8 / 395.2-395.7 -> -1.26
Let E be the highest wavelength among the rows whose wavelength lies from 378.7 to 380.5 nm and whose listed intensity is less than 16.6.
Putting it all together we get 380.45 nm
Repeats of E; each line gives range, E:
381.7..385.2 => 383.60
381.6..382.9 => 382.85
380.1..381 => 380.75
